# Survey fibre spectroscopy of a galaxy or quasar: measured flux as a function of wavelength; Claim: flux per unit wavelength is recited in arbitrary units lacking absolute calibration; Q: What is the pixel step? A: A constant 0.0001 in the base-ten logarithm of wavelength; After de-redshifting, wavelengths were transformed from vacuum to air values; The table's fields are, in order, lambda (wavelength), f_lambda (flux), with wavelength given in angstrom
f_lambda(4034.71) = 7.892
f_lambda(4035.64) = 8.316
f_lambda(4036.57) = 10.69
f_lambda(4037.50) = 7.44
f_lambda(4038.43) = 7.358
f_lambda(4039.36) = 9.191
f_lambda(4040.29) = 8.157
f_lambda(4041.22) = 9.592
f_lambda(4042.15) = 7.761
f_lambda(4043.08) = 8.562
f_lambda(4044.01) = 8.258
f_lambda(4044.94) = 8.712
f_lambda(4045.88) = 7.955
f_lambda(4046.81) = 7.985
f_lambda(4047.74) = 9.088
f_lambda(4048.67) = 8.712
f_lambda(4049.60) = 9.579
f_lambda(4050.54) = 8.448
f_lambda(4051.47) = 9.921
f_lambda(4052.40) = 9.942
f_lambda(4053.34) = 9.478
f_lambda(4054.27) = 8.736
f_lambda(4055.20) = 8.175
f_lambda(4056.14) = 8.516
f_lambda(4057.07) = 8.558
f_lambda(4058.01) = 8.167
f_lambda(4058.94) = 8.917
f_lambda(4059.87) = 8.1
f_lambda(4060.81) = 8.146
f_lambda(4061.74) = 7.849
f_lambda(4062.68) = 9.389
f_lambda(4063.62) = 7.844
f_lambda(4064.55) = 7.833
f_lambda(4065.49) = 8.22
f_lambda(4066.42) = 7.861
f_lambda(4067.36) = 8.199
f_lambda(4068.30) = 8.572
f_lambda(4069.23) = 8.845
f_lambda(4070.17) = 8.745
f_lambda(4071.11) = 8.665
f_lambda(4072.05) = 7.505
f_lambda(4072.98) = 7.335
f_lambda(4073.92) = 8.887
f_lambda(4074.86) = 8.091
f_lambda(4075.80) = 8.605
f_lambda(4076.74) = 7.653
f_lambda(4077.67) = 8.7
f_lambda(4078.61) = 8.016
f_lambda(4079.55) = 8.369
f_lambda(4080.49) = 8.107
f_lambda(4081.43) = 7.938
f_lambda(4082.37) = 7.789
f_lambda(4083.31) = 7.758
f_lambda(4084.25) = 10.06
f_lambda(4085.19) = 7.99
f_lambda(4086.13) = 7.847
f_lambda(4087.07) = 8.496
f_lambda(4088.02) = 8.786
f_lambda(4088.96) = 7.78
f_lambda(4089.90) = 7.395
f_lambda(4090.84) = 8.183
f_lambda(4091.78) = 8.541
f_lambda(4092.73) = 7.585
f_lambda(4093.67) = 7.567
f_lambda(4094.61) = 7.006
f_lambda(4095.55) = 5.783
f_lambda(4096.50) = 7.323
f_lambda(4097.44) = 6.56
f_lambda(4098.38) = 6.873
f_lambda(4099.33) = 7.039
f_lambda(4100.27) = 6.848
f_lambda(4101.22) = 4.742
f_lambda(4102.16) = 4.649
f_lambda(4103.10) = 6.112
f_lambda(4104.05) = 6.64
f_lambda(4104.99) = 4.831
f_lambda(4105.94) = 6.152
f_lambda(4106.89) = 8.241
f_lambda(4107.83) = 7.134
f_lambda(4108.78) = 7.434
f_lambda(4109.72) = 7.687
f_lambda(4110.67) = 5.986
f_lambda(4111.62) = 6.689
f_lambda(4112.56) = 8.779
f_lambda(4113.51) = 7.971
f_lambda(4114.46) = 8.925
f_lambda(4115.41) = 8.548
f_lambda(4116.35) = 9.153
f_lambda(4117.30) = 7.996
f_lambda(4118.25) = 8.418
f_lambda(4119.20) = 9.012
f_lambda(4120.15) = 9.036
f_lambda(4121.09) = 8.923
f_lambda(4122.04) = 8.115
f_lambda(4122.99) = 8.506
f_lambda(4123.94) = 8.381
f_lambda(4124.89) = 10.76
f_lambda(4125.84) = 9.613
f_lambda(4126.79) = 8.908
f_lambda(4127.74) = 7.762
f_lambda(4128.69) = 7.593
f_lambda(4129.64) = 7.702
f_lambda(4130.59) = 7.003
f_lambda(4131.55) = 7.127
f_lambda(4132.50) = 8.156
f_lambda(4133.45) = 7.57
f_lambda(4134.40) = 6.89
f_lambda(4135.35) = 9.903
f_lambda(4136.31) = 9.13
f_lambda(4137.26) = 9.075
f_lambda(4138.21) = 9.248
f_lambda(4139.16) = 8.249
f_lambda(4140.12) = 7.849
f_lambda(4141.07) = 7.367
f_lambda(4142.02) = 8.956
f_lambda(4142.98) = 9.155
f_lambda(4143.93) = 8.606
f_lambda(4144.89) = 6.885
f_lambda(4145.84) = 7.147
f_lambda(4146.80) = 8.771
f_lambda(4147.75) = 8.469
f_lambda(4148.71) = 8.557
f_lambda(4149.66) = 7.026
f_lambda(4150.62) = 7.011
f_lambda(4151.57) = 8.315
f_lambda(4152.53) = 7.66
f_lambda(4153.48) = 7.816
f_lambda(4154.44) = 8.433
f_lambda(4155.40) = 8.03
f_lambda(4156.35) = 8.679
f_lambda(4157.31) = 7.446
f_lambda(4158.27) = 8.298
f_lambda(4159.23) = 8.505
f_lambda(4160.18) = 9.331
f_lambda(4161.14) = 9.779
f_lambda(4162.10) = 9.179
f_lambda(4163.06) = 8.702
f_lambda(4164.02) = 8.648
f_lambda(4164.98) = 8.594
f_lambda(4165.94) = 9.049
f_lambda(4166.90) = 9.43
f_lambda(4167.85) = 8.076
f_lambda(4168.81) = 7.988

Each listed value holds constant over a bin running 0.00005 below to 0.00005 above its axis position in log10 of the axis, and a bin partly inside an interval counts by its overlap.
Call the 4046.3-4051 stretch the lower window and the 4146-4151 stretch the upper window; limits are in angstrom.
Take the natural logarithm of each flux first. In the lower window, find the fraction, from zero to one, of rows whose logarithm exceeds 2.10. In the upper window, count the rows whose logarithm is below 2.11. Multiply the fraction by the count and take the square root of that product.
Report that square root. 1.3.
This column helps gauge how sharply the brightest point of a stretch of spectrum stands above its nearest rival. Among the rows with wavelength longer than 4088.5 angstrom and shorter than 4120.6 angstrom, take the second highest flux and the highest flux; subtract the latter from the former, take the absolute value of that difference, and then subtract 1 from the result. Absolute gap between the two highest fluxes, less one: -0.9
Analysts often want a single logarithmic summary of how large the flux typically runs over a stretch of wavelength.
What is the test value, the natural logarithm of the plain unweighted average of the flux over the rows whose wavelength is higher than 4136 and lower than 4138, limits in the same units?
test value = 2.21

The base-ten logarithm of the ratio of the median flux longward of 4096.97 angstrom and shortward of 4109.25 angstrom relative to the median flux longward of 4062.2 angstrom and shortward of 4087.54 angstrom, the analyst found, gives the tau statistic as -0.087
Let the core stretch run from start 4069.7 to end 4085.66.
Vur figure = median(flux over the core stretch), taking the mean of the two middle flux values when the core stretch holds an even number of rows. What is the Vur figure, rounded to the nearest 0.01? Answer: 8.09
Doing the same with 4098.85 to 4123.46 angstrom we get 7.83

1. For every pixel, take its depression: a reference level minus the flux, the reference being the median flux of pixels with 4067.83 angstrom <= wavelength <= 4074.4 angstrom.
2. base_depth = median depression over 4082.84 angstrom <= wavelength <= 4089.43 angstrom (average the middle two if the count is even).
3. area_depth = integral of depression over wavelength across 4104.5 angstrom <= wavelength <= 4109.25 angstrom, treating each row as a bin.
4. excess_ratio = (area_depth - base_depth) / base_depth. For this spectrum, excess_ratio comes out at 12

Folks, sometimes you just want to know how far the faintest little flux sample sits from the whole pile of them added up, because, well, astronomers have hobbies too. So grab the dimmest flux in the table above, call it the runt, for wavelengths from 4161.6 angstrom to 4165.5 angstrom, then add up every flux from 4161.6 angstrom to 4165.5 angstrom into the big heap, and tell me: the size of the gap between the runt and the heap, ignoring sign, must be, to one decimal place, 26.5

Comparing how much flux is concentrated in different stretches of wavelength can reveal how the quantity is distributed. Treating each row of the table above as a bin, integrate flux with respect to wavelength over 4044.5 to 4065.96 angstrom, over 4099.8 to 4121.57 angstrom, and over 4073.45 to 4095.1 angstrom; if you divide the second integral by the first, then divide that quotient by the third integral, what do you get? 0.0049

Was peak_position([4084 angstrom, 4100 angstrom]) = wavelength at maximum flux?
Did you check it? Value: 4084.25 angstrom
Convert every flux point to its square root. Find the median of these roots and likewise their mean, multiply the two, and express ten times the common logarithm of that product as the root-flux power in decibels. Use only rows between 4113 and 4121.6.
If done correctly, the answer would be 9.4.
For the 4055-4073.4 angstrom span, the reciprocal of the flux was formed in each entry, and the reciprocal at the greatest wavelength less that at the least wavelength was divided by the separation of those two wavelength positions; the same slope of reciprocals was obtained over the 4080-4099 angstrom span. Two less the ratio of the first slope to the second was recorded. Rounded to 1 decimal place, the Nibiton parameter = 1.4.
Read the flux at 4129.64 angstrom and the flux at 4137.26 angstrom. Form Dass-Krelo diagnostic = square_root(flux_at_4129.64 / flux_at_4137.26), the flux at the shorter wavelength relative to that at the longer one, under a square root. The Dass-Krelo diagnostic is 0.92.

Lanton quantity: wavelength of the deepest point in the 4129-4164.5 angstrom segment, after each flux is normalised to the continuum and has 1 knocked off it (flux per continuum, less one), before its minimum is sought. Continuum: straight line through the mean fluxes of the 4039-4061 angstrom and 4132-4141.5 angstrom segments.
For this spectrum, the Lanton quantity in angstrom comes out 4134.40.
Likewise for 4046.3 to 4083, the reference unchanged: 4072.98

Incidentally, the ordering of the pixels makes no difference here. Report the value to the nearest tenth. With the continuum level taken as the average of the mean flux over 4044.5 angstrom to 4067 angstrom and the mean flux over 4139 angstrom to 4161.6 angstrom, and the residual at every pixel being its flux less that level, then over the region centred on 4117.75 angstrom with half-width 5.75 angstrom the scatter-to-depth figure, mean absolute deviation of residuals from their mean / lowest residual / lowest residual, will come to 2.1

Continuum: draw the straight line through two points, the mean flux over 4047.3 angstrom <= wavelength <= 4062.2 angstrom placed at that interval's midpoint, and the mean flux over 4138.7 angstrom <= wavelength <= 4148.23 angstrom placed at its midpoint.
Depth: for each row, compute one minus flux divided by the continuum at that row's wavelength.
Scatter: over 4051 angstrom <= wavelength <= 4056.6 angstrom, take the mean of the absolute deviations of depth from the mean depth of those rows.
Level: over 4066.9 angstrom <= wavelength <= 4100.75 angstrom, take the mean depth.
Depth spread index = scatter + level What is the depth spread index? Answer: 0.15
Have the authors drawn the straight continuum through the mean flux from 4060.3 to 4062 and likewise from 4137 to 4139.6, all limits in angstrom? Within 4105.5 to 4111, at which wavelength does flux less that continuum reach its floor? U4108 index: 4110.67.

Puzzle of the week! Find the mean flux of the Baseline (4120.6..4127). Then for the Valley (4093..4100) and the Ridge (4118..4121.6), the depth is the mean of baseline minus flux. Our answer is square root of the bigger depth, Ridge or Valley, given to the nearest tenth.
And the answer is 1.5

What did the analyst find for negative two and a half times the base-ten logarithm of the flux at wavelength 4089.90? -2.17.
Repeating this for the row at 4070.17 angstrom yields -2.35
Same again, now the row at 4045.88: -2.25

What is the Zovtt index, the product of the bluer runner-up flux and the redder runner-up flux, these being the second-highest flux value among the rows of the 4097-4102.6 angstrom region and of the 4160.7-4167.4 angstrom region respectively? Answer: 65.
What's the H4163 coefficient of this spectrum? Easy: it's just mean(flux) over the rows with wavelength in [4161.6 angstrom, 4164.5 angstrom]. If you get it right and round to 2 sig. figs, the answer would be 8.8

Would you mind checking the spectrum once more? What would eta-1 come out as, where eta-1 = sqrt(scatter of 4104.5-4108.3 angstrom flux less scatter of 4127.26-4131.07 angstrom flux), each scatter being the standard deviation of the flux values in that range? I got 1.0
